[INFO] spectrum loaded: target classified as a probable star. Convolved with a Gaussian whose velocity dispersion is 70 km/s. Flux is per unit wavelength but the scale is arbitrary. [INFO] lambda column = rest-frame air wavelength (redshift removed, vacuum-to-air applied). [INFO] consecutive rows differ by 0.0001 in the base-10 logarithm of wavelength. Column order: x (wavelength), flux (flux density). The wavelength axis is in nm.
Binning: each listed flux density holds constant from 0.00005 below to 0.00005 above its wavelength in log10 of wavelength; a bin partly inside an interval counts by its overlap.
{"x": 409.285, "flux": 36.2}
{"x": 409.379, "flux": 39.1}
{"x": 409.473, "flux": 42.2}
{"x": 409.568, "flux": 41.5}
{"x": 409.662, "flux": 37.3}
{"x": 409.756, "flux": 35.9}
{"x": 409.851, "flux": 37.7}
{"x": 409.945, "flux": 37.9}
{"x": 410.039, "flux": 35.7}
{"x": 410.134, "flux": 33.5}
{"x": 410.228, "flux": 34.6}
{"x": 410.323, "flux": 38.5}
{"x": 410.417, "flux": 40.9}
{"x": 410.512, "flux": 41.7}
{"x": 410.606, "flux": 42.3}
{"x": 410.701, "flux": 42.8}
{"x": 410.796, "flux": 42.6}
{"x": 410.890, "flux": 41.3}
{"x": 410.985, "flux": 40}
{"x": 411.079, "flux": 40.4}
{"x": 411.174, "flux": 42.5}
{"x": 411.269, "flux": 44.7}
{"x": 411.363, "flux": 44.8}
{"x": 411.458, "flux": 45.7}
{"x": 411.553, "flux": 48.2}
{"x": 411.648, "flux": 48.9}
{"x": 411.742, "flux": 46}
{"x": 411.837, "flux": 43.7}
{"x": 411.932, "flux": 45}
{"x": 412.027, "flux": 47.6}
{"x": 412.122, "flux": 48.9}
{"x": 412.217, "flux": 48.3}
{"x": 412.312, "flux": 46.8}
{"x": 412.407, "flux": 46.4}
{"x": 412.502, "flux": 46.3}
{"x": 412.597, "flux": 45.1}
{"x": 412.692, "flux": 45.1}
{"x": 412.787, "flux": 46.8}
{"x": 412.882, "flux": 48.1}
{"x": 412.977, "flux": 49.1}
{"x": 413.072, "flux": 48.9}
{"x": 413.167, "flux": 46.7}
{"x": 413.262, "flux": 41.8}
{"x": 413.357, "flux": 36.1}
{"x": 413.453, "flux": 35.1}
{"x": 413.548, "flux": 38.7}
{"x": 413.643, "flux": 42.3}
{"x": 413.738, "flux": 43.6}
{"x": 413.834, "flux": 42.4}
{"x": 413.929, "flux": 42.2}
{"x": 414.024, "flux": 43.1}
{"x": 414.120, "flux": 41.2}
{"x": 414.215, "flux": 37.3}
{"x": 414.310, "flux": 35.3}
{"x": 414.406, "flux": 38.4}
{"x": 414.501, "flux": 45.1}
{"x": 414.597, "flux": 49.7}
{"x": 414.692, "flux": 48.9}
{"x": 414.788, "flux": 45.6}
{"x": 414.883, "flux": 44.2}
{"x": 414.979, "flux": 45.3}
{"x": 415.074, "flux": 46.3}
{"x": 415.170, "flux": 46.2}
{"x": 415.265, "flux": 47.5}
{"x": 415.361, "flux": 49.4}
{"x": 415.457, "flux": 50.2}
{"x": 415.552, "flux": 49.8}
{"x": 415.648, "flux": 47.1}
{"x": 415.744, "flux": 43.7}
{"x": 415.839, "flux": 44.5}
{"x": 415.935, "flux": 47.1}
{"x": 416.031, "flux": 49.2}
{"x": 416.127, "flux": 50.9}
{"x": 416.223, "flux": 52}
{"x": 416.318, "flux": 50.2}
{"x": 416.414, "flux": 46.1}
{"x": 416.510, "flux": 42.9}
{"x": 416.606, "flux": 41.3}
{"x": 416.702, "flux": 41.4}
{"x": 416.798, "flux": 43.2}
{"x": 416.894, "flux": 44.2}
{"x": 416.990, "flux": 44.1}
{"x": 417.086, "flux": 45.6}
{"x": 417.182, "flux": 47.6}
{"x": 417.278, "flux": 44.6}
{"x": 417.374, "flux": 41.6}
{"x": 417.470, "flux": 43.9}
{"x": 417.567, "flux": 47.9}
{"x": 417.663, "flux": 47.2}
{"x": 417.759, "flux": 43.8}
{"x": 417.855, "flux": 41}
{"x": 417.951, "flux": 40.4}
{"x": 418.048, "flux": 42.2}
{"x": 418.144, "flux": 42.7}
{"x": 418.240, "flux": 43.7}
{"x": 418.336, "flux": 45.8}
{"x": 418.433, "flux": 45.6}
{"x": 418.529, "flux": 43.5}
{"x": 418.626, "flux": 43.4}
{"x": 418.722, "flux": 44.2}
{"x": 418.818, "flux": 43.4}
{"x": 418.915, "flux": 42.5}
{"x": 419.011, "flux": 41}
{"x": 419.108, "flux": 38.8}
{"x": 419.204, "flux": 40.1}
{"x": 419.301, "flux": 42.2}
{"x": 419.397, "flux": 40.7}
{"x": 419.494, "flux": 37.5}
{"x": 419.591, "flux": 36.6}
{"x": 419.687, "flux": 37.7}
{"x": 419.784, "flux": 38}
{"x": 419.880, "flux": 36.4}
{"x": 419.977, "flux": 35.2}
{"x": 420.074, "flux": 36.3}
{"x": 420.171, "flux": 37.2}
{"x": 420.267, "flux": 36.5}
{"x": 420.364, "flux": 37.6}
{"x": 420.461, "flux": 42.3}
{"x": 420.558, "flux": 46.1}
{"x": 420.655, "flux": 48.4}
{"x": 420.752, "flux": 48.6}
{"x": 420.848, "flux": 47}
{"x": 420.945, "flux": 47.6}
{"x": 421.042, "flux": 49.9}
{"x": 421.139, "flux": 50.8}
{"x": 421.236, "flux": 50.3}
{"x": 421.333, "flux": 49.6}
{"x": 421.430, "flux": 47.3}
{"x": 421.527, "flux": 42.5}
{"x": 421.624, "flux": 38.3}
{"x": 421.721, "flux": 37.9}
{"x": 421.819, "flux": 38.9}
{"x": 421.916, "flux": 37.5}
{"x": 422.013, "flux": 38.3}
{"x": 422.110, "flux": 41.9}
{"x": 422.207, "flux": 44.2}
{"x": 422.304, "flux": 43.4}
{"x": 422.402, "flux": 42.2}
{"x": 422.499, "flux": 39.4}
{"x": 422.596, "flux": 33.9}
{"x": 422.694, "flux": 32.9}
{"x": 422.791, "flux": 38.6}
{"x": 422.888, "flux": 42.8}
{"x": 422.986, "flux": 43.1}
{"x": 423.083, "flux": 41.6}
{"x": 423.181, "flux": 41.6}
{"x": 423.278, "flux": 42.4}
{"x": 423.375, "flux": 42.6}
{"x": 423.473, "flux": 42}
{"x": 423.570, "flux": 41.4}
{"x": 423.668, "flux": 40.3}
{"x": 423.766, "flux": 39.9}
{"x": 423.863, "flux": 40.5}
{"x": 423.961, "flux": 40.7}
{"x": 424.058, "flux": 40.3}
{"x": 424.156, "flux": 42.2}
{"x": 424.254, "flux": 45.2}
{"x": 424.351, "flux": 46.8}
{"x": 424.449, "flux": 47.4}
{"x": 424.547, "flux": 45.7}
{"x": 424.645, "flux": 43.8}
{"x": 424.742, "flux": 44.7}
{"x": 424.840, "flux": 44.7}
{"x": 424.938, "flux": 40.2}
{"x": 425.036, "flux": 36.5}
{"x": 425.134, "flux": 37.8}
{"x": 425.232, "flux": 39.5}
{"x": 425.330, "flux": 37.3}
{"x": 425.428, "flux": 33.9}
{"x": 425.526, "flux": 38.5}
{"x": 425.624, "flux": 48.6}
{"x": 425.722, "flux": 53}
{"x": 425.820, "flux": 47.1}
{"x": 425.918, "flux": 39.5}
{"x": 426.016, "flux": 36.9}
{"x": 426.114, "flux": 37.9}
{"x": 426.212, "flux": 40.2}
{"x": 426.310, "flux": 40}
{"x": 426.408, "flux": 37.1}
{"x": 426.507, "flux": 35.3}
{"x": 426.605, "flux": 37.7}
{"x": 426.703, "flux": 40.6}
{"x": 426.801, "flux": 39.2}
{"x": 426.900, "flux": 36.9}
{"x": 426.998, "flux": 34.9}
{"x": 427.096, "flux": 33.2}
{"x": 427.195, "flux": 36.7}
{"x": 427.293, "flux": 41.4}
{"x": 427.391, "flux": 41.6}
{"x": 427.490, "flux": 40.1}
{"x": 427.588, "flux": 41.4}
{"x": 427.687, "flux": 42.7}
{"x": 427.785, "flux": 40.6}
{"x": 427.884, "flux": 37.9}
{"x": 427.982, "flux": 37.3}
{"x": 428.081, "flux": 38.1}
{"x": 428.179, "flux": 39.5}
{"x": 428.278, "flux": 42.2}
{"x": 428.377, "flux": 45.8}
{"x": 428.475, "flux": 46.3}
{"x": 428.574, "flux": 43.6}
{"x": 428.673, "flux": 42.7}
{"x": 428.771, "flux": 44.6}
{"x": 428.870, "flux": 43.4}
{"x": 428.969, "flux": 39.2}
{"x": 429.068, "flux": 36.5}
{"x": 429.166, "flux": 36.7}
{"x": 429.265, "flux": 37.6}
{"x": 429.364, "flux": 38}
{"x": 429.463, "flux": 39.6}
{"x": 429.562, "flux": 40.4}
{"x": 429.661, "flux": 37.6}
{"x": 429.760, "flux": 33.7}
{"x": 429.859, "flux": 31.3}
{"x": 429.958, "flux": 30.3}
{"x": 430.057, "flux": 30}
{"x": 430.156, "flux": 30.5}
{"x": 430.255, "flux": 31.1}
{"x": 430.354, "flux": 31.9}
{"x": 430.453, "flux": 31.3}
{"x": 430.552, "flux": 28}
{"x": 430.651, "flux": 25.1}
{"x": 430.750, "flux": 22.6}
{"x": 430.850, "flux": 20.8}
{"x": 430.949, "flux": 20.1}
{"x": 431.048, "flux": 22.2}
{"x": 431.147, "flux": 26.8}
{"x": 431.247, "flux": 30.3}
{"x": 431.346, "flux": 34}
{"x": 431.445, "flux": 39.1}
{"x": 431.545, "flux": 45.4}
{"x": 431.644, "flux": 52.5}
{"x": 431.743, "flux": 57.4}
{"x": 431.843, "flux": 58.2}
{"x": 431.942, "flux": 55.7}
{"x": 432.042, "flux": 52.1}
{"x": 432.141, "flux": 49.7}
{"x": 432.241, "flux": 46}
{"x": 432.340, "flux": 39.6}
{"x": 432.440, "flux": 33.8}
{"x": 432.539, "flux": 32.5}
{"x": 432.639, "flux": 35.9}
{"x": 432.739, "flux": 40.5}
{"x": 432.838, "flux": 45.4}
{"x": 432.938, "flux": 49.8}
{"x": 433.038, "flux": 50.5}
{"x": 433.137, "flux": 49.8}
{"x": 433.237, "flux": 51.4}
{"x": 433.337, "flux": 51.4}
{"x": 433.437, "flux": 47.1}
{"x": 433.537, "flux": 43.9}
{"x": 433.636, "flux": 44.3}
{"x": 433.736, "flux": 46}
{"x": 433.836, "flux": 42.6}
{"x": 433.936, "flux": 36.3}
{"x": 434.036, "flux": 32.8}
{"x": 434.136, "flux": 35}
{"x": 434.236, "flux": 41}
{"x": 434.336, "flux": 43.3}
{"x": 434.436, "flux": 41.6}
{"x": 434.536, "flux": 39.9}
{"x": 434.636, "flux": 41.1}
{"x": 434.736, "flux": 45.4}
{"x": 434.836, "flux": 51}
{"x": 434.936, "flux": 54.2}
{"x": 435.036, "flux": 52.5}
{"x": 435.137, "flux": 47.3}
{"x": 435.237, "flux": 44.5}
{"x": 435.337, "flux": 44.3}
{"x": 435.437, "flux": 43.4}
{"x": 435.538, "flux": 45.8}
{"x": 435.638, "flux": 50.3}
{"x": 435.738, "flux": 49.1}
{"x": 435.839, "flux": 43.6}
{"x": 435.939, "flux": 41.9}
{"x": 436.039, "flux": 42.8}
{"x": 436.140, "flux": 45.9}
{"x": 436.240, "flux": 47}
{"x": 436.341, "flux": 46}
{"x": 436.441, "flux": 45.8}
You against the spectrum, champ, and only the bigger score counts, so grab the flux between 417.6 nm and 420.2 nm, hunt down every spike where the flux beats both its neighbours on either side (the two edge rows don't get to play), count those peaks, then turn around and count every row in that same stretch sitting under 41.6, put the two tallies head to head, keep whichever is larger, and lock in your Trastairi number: 14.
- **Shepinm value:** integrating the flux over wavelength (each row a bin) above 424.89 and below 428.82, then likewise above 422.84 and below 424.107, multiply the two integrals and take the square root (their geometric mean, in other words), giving 91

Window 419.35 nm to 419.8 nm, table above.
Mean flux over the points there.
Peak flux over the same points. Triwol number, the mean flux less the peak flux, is -2.6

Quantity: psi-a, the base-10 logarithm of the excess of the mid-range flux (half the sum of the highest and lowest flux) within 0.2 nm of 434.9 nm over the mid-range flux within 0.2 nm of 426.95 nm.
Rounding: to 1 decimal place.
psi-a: 1.1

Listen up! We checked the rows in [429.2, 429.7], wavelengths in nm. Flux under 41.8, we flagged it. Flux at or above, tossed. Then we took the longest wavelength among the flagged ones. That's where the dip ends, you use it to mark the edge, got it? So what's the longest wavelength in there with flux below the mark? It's 429.661 nm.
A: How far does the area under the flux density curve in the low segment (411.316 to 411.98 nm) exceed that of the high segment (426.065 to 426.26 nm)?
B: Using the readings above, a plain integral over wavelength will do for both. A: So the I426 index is 23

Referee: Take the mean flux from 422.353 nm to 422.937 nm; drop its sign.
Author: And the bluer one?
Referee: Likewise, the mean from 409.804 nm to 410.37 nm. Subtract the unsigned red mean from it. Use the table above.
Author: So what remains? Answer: -2.0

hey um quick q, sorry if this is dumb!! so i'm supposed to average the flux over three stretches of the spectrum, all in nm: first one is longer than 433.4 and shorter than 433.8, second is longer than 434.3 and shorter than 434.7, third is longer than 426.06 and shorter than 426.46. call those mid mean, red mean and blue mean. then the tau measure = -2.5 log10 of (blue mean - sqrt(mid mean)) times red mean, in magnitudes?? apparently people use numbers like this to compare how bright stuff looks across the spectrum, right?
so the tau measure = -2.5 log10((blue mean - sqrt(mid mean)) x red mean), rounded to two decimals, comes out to -7.81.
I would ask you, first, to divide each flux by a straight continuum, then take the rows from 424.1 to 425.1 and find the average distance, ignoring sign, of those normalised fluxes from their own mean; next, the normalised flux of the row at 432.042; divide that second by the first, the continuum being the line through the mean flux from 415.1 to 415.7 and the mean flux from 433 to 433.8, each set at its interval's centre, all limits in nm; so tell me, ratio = 21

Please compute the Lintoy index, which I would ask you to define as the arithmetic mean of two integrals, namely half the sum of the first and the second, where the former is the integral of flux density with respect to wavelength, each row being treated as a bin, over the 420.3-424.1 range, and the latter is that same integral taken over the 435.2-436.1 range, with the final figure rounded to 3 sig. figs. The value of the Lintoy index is 101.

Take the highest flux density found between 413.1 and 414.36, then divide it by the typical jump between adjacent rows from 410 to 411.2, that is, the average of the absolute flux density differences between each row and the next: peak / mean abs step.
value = 33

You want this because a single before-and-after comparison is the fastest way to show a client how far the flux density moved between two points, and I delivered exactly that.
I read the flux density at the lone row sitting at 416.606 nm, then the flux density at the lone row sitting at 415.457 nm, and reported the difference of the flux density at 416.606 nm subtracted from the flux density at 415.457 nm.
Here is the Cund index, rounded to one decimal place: 8.9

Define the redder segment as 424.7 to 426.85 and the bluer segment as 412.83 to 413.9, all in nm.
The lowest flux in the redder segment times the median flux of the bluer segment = 1437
